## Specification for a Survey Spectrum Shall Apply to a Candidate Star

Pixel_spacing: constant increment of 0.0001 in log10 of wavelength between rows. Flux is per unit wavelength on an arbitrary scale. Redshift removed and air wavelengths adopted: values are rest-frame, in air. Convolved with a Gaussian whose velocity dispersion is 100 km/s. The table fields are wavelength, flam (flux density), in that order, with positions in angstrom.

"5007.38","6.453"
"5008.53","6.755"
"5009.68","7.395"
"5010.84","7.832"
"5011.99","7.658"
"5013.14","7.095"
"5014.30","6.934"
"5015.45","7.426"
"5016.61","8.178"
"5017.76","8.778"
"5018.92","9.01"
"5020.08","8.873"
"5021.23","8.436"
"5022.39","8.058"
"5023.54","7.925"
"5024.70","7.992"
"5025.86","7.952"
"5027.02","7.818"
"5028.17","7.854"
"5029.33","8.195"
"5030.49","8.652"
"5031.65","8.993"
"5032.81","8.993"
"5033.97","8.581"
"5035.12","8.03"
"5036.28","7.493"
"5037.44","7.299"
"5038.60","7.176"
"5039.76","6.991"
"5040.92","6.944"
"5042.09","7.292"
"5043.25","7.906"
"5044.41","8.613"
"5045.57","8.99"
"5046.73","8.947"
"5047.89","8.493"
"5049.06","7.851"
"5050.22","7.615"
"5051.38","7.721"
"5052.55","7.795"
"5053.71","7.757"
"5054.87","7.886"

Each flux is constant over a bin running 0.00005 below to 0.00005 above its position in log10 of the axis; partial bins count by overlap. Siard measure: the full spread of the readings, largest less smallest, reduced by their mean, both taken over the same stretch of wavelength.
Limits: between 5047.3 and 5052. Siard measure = -7.0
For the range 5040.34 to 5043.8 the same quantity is -6.4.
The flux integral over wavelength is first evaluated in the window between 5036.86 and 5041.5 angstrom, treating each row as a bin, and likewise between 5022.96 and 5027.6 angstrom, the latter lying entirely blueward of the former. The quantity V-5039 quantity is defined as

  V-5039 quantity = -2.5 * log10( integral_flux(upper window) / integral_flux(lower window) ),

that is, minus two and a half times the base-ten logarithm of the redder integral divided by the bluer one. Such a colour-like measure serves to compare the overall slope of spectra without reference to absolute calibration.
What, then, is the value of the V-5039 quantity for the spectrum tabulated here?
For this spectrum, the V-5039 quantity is 0.12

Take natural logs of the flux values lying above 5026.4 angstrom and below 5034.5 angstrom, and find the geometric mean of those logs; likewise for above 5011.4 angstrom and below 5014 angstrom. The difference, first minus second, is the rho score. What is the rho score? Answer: 0.134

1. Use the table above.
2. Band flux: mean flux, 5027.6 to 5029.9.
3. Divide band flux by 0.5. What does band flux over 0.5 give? 16.0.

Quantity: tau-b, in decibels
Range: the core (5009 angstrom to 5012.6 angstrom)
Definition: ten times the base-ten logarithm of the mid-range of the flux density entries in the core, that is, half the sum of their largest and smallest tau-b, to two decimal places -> 8.82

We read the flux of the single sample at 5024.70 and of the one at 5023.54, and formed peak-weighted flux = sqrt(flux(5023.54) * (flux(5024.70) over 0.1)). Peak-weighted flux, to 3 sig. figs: 25.2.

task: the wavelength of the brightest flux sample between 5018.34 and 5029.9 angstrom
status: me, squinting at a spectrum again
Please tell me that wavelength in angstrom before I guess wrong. 5018.92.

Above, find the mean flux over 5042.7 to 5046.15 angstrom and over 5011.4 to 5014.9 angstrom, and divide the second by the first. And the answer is 0.85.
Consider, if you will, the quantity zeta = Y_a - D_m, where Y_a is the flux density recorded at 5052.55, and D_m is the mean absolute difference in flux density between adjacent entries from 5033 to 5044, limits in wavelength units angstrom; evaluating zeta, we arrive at 7.5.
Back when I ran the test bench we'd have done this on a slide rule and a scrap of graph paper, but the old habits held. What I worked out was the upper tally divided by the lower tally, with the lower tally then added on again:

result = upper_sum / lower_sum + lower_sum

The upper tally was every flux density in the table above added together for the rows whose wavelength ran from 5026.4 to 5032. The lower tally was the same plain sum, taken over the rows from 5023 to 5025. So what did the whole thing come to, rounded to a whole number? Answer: 19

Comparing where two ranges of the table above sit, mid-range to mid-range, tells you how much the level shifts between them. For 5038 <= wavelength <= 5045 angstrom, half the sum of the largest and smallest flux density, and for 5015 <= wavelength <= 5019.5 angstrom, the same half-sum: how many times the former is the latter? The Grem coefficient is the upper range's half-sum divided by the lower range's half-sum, 0.95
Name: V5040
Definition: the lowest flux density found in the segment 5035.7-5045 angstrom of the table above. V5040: 6.944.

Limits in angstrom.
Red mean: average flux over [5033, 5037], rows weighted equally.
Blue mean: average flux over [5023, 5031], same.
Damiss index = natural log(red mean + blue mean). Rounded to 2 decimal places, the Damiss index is 2.78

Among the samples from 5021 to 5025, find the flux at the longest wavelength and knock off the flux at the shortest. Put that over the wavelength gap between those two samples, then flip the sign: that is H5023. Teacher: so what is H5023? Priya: 0.13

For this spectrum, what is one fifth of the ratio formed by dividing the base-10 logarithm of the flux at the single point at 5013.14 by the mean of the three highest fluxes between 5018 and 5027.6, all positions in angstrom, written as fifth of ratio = 0.0194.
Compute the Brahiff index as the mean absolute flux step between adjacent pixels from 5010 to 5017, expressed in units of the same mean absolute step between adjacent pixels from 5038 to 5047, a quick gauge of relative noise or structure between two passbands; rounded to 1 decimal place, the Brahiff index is 1.3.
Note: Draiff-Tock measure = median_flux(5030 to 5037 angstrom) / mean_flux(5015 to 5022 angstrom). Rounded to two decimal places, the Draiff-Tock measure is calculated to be 1.02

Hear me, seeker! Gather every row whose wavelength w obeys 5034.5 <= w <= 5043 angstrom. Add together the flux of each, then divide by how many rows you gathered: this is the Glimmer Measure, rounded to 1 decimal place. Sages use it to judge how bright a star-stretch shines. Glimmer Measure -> 7.3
